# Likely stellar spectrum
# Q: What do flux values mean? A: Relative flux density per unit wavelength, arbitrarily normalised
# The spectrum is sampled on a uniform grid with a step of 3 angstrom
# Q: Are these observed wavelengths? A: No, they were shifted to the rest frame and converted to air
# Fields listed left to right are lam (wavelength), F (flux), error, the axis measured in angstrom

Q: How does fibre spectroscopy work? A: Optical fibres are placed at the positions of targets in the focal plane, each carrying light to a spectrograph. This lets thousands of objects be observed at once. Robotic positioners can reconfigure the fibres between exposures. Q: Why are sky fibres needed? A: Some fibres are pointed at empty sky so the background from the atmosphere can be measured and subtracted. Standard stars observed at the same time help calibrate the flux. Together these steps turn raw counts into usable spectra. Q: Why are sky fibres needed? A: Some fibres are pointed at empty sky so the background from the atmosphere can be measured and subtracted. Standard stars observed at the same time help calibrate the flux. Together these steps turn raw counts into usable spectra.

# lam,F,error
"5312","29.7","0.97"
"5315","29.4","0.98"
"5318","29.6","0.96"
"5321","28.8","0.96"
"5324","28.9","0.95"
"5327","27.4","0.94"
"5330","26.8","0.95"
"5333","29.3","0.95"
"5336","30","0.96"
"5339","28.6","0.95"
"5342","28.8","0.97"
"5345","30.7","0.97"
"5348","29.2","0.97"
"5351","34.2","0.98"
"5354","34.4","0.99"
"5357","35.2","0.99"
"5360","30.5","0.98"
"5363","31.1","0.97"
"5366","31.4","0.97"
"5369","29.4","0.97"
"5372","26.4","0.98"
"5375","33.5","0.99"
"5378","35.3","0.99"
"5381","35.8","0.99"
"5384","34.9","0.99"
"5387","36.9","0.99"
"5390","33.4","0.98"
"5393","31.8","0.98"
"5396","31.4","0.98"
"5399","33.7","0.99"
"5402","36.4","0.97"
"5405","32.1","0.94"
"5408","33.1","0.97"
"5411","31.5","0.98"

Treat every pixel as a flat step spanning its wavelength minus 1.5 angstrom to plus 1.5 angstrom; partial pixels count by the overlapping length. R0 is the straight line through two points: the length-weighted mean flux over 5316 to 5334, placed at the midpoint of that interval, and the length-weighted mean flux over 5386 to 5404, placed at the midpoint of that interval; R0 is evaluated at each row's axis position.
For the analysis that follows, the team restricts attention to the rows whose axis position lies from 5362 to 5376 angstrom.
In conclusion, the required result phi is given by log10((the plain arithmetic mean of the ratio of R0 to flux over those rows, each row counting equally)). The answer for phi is 0.02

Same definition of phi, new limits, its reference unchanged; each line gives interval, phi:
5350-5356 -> -0.05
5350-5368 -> -0.02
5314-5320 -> -0.03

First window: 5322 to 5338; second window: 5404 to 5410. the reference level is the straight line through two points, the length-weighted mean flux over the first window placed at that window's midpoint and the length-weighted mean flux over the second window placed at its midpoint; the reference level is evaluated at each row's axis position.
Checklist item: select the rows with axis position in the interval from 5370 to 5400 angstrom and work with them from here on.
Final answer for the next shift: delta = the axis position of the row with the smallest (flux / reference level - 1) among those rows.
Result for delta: 5372 angstrom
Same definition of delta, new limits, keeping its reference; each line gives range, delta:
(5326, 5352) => 5330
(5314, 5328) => 5327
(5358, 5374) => 5372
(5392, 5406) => 5396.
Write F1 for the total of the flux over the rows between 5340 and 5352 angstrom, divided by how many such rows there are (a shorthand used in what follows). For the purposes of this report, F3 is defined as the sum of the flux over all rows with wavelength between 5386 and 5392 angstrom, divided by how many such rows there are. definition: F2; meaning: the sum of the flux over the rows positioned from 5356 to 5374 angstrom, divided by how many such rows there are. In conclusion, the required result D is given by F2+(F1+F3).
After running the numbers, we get 97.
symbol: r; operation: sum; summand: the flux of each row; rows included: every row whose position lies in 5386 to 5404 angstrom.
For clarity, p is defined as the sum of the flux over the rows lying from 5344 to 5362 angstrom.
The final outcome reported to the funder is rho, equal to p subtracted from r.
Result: 9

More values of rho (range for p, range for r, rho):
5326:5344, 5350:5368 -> 26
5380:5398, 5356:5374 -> -20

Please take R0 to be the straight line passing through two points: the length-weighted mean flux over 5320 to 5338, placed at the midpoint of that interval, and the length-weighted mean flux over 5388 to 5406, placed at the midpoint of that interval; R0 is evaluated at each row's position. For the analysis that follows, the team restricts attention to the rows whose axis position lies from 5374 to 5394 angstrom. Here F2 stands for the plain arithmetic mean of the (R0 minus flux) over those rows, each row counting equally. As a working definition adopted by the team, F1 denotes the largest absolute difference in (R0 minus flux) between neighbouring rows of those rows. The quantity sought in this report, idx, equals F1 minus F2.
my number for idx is 5.9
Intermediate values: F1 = 3.7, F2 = -2.15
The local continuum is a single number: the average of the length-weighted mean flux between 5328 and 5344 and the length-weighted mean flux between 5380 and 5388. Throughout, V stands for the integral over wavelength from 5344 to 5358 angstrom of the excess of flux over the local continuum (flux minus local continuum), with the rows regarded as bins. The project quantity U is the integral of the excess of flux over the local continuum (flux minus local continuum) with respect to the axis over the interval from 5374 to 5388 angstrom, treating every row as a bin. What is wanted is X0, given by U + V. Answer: 49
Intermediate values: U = 42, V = 6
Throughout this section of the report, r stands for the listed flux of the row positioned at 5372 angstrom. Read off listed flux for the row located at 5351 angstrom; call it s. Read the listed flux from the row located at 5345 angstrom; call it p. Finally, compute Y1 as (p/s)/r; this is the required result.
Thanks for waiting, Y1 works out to 0.0340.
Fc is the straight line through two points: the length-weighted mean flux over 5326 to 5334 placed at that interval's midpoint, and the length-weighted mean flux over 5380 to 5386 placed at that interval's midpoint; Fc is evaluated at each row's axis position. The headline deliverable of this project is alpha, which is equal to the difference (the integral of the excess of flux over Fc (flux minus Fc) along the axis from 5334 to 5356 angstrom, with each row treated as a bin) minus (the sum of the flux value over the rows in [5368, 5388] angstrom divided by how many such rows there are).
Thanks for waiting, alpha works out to -12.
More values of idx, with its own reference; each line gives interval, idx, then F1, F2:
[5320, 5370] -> 5.5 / 4.9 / -0.63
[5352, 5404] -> 8.0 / 6.9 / -1.09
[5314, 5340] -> 2.7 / 2.3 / -0.37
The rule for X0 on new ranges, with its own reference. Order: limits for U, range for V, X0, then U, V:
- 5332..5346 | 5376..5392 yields 6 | -39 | 45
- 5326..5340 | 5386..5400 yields -39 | -53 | 15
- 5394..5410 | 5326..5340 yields -38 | 16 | -53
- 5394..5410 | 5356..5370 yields 4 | 16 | -11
